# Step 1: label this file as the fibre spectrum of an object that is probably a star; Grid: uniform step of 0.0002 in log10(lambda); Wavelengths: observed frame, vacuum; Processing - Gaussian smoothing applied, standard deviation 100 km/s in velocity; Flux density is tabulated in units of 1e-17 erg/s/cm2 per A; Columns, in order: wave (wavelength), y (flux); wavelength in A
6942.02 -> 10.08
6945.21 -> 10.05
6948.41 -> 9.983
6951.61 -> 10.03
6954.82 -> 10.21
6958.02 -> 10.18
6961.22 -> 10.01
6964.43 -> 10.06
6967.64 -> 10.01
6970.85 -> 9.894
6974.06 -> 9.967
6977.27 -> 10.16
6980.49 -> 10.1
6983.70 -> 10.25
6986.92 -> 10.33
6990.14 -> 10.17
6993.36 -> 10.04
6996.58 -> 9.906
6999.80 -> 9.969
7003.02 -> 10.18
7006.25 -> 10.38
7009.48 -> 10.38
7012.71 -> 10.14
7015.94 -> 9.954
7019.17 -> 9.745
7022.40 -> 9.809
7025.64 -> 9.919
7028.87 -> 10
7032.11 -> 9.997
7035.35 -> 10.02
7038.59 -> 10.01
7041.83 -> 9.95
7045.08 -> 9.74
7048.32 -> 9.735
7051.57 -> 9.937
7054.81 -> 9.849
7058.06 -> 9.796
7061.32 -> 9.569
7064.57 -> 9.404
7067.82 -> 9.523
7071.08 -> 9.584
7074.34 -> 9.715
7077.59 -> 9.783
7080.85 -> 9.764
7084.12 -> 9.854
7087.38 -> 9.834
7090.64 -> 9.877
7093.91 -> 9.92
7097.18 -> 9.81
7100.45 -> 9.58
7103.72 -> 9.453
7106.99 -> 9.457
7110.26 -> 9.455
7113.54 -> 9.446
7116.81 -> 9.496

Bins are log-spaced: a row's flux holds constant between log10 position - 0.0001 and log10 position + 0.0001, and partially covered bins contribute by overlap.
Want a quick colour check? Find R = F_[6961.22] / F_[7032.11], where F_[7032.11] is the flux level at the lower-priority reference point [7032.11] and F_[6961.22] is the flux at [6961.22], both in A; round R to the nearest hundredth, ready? 1.00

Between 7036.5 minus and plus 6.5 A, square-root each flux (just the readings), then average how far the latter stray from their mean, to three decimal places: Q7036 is 0.004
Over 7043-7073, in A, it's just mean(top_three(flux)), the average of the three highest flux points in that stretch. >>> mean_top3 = 9.9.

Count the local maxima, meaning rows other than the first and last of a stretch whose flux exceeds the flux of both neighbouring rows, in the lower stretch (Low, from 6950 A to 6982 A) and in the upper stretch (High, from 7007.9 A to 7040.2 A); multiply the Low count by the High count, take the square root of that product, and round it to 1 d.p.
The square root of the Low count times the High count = 2.4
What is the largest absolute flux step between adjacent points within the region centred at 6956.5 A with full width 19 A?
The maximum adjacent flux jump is 0.18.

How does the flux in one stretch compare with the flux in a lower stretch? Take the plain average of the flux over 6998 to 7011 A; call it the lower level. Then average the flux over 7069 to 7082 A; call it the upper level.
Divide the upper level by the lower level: 0.95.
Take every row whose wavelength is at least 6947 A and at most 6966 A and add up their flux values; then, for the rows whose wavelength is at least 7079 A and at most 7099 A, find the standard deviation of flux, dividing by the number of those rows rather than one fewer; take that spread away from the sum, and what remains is 60.4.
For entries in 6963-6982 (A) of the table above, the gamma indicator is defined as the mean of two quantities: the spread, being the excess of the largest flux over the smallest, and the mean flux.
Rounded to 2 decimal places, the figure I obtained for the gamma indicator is 5.15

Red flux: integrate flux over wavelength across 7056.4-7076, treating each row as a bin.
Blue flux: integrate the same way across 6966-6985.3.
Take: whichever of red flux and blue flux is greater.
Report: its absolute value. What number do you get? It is 194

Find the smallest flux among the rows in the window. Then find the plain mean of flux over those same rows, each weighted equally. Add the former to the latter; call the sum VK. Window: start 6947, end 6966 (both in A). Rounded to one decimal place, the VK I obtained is 20.1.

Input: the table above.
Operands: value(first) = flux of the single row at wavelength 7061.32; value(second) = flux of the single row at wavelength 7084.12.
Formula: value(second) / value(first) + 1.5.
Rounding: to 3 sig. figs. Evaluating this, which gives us 2.53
